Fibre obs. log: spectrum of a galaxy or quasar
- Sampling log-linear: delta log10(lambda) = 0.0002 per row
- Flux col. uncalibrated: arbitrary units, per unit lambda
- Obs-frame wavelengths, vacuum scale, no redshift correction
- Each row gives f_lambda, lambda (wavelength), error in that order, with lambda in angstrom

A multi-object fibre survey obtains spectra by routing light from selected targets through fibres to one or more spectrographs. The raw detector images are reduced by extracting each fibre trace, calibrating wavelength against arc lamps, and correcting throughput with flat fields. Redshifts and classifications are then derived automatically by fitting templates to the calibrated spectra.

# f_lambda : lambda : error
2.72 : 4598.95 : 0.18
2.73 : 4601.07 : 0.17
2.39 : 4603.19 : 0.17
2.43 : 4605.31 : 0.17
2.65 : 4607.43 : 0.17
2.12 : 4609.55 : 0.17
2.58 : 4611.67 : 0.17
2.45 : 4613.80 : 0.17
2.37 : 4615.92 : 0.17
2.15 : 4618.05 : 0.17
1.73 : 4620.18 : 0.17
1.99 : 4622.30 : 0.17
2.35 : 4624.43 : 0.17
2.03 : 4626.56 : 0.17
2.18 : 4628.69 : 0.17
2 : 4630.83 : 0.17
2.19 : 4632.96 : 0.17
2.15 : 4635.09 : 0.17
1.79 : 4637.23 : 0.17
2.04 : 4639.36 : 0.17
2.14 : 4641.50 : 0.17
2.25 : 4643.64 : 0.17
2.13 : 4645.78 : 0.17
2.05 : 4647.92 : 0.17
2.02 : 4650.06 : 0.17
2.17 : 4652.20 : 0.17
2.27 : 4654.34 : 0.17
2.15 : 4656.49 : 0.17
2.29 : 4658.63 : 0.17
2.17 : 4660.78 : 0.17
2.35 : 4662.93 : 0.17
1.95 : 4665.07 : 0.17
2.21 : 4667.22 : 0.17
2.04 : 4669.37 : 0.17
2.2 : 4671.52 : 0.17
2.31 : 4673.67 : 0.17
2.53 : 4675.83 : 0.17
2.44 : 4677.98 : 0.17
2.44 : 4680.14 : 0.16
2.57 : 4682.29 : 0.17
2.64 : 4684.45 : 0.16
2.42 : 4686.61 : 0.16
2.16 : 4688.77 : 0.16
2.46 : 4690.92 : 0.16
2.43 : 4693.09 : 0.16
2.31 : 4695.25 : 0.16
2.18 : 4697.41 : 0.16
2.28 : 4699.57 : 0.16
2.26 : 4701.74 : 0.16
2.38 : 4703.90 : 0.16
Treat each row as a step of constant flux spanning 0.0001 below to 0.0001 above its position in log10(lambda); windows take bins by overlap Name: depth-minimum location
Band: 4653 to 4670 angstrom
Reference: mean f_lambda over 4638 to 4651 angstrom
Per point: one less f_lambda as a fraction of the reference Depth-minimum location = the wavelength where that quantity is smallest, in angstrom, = 4662.93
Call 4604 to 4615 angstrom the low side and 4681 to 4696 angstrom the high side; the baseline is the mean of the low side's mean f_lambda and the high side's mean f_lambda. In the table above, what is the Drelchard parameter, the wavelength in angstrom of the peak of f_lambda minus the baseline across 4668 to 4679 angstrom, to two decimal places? 4675.83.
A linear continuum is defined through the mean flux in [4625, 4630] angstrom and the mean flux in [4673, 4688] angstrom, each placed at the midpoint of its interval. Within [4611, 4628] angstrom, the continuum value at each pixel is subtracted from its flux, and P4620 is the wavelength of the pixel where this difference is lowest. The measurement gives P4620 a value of 4620.18 angstrom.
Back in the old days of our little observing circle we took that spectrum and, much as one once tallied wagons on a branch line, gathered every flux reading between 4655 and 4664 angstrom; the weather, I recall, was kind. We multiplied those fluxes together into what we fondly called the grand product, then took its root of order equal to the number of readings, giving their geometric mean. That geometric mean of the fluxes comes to 2.24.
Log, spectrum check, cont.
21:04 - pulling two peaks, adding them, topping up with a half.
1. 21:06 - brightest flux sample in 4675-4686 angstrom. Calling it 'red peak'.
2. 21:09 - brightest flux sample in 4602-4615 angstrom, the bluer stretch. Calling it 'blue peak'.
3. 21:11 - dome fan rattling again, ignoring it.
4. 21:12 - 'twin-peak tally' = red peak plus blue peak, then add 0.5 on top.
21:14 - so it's 5.79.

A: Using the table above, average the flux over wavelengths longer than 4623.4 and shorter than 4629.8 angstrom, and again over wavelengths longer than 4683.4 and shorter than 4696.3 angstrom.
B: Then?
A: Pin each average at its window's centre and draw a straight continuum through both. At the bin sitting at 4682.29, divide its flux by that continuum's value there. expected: 1.08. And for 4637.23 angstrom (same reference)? 0.81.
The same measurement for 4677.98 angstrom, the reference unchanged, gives 1.03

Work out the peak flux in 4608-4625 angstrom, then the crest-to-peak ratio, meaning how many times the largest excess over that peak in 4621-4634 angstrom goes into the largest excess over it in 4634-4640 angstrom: 1.9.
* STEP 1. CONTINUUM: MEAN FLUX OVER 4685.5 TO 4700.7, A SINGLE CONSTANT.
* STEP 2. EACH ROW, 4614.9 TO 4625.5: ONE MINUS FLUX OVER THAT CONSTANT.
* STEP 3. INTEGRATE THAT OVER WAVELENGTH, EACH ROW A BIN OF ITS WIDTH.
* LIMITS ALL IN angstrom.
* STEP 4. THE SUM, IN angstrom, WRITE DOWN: 0.9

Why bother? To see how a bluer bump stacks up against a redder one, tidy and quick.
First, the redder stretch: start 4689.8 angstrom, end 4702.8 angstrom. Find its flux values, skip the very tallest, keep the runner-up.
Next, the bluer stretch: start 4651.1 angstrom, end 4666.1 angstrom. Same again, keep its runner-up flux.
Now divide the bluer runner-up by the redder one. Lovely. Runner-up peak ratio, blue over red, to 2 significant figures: 0.94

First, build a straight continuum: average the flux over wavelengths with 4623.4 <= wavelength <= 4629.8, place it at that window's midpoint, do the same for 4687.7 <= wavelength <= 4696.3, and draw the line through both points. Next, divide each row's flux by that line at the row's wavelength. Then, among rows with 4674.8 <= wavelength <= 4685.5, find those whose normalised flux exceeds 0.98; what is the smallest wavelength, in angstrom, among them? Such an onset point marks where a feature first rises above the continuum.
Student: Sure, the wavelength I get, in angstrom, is 4675.83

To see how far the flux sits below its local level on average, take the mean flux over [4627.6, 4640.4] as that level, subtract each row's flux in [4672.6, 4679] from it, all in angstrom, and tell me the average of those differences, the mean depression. -0.37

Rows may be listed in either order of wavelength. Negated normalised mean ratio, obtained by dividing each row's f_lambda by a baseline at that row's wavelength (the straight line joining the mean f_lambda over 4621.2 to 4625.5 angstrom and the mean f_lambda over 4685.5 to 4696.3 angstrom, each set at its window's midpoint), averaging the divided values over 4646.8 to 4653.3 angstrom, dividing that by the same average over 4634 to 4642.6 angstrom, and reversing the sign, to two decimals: -1.01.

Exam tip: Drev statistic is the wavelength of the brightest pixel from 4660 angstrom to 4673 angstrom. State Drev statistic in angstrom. 4662.93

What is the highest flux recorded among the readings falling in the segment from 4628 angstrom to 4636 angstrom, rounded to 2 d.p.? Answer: 2.19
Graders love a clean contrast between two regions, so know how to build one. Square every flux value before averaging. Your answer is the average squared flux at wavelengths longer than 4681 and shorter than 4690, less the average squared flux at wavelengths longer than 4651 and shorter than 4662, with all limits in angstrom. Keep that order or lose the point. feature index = 1.1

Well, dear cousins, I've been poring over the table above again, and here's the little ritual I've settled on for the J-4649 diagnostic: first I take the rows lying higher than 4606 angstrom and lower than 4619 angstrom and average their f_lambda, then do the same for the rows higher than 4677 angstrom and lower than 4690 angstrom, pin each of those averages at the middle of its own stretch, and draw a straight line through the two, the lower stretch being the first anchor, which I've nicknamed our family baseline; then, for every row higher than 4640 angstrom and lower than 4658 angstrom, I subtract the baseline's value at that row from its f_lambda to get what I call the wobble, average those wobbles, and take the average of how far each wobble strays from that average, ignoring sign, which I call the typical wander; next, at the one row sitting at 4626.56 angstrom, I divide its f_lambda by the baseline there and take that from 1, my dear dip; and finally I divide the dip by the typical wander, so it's 2.5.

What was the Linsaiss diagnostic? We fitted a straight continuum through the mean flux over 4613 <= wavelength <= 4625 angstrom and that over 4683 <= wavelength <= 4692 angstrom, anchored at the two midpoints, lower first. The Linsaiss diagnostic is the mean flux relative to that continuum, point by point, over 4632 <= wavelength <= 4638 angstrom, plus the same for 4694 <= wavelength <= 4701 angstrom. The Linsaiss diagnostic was 1.84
